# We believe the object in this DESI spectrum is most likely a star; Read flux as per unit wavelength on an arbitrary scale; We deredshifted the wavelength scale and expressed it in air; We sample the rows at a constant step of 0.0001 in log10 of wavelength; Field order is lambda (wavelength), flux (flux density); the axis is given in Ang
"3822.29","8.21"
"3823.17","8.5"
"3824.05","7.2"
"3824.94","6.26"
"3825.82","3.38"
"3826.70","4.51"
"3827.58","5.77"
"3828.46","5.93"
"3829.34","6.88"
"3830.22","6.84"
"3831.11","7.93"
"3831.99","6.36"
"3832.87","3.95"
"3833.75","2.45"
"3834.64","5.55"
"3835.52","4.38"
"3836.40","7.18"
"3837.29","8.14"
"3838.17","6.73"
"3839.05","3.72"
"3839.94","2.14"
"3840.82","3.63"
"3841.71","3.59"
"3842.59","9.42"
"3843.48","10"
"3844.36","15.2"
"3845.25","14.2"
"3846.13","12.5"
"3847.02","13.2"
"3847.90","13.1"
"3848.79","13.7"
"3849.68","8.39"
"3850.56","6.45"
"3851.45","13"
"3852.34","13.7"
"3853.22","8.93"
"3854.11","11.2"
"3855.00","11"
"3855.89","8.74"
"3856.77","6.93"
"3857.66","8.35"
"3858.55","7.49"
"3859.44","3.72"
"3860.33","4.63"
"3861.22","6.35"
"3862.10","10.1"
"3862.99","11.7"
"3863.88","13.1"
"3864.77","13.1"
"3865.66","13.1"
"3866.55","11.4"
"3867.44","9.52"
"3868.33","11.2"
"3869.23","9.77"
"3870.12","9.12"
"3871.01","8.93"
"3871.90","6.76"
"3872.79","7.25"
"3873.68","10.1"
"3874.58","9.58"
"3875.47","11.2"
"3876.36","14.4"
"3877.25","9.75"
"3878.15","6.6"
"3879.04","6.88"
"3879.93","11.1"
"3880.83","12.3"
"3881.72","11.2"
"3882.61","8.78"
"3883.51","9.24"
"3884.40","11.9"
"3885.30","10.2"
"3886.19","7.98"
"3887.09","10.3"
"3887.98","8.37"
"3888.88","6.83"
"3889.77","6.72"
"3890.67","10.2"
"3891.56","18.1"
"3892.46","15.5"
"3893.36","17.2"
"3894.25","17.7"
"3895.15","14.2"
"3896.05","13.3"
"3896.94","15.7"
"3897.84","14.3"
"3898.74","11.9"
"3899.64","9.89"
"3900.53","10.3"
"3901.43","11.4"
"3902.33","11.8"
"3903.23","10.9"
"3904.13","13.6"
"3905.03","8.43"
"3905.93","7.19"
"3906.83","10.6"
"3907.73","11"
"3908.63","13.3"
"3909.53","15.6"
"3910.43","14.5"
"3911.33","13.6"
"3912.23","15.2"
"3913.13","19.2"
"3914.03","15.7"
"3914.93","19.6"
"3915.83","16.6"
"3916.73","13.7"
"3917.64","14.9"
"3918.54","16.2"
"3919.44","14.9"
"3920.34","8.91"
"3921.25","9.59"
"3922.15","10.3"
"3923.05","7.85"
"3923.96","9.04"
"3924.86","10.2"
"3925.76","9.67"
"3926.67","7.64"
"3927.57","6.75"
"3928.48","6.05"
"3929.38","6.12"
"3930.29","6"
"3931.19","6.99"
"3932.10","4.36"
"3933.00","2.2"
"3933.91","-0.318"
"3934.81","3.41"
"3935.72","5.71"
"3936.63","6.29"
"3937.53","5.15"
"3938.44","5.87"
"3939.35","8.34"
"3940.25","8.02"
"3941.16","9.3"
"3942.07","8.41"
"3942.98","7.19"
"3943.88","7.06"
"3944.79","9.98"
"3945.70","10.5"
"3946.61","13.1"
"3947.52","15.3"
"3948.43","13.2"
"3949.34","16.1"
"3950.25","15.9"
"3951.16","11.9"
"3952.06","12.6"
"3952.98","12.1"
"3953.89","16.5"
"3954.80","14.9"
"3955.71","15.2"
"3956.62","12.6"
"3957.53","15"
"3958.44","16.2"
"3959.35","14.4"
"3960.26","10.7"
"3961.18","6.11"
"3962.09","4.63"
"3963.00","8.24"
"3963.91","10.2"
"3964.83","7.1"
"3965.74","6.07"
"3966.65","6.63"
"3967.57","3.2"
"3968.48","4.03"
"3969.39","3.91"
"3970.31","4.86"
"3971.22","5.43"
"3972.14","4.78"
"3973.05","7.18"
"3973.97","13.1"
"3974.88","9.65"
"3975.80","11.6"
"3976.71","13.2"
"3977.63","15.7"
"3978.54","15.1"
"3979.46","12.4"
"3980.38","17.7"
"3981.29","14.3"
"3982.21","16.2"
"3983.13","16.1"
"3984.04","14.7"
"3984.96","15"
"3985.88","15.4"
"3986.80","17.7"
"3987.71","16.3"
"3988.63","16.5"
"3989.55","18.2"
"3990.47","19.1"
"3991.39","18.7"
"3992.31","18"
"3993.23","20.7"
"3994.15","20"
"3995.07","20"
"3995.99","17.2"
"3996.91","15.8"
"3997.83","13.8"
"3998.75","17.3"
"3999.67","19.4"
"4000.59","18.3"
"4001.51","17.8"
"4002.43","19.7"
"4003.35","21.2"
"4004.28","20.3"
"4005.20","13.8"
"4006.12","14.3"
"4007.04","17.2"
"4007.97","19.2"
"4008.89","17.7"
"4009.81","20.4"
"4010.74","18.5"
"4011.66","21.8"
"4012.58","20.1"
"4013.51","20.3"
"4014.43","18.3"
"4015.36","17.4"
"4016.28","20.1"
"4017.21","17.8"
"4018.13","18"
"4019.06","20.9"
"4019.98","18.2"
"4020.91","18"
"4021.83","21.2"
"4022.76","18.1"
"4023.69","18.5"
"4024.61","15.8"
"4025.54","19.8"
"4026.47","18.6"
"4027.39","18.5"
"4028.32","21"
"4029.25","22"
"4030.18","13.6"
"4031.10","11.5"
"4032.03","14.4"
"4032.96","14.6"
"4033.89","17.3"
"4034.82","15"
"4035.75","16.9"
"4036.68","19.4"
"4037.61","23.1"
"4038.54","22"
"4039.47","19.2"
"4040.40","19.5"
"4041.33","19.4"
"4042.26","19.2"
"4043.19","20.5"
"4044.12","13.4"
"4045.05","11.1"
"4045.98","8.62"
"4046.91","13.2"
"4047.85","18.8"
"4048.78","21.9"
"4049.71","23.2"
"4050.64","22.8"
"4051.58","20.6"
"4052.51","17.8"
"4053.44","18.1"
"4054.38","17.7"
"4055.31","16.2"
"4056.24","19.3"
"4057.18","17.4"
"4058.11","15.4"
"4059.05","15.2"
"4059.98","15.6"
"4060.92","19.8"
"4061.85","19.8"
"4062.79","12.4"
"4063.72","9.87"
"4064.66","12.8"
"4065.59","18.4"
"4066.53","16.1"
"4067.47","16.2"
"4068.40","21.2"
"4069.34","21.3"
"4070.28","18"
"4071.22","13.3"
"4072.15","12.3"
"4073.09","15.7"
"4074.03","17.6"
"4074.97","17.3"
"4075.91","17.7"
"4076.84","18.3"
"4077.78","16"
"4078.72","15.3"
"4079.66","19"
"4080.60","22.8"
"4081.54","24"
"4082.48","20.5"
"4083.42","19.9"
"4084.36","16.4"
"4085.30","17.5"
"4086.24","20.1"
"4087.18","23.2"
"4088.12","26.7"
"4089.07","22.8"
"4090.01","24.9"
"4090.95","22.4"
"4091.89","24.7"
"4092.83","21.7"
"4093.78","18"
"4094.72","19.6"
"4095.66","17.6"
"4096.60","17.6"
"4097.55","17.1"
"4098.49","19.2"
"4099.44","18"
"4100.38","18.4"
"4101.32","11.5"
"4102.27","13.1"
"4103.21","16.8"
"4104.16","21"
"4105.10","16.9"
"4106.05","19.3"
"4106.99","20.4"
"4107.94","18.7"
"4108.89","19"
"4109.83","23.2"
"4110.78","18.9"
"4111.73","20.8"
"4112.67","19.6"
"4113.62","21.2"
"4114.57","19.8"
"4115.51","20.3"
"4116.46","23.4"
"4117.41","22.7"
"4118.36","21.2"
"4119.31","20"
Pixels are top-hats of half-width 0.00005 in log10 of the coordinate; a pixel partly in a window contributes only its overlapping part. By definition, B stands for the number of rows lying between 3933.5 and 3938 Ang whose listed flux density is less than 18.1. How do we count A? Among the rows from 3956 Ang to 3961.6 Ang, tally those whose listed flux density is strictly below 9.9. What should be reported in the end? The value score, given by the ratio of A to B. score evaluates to 0.2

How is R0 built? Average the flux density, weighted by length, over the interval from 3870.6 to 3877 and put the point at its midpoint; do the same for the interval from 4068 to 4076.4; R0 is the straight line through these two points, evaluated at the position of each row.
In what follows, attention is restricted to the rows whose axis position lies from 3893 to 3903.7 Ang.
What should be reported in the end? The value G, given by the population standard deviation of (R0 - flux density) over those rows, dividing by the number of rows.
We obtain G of 2.6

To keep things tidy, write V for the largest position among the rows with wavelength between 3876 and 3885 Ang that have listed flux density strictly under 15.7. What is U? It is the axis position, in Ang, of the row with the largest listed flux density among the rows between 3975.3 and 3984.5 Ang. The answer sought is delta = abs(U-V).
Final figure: 96.0 Ang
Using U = 3980.38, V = 3884.40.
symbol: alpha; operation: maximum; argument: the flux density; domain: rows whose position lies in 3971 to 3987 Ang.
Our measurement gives 17.7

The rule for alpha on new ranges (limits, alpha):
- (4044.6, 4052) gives 23.2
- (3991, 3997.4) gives 20.7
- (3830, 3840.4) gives 8.14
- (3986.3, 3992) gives 19.1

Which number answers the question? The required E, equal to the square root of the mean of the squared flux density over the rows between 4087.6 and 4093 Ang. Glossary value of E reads 23.9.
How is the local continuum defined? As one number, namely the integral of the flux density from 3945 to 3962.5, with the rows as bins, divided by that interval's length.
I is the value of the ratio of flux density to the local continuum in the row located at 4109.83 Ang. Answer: 1.8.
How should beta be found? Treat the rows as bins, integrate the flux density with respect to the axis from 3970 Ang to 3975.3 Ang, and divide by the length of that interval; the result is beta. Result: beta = 8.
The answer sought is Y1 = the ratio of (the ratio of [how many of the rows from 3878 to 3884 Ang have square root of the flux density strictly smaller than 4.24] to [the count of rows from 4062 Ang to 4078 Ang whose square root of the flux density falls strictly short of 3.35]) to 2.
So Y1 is 3.5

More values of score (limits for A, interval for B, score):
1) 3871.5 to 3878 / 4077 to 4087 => 1.0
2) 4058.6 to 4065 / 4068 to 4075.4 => 0.2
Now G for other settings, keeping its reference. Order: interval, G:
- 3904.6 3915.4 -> 3.6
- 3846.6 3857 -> 2.6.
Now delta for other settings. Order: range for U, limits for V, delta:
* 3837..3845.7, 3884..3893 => 48.1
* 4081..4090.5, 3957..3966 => 122.4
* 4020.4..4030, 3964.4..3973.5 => 56.2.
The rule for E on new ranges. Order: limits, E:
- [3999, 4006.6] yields 18.3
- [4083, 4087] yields 18.5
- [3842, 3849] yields 12.8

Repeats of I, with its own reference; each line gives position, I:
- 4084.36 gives 1.3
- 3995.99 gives 1.3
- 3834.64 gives 0.4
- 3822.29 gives 0.6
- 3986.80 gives 1.4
